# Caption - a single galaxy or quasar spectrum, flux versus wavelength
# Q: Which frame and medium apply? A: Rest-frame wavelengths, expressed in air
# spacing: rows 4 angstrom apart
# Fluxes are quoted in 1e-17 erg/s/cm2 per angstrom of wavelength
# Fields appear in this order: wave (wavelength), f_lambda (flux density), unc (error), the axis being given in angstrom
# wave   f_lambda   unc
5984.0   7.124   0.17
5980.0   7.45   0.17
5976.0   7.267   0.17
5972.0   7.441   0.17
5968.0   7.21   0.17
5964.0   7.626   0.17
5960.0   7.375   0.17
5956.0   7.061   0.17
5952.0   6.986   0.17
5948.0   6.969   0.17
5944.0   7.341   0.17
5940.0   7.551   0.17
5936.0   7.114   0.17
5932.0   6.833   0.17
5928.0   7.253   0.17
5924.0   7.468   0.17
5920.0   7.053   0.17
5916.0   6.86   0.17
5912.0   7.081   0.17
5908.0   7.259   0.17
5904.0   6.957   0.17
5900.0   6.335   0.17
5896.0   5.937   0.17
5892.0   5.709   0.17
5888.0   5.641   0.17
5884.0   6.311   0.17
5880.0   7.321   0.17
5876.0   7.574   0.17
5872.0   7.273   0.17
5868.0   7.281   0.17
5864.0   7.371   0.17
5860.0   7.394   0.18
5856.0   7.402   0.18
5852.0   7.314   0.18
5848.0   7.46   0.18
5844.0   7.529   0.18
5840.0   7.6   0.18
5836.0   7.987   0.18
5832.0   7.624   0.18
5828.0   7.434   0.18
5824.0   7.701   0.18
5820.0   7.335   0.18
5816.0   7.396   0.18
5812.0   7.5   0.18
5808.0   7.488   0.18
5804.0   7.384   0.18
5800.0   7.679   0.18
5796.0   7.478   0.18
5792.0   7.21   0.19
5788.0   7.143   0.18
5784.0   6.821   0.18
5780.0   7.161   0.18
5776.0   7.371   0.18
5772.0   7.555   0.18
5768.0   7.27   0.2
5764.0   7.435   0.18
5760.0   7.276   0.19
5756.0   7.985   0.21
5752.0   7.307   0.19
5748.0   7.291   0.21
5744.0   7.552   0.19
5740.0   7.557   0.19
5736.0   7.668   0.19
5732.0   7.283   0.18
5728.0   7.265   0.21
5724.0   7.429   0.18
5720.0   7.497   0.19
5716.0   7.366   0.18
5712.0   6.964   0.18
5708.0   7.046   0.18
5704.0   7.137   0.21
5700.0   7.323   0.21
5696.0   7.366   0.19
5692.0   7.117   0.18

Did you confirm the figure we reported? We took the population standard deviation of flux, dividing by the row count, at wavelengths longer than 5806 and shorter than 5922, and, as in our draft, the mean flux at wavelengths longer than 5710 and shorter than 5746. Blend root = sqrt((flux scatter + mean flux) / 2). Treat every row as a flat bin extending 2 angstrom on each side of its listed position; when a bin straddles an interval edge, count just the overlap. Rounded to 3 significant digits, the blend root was 2.00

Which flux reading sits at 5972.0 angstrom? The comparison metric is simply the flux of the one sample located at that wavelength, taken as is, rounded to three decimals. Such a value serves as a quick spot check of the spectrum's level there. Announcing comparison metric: 7.441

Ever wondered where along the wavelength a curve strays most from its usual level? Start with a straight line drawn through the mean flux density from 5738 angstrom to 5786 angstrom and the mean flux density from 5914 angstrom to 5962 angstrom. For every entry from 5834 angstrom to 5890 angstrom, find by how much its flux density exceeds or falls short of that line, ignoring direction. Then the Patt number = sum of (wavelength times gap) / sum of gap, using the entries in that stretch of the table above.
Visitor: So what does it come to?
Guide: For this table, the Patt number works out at 5869.0 angstrom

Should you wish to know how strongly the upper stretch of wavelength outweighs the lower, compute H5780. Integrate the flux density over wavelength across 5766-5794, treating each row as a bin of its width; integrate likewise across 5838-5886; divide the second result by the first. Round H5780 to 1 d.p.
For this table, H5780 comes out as 1.7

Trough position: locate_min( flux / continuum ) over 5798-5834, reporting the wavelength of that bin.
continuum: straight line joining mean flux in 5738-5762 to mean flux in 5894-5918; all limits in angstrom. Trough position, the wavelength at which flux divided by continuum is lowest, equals 5804.0 angstrom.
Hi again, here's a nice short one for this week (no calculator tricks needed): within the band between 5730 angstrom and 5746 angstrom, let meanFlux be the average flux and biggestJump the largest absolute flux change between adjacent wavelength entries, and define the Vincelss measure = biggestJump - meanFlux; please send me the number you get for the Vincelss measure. -7.13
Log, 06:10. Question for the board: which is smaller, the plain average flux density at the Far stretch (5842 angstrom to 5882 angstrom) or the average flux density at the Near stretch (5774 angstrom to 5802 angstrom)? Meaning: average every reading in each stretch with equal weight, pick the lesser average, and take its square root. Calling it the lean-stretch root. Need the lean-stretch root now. 2.70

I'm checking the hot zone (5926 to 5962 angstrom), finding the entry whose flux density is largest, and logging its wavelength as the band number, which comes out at 5940.0 angstrom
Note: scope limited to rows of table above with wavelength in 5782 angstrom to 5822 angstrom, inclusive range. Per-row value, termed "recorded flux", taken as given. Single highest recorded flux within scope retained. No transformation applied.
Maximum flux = 7.679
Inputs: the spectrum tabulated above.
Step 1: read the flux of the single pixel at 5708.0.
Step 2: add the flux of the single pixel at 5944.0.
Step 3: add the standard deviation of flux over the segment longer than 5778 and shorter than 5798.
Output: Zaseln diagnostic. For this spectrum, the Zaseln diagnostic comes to 14.6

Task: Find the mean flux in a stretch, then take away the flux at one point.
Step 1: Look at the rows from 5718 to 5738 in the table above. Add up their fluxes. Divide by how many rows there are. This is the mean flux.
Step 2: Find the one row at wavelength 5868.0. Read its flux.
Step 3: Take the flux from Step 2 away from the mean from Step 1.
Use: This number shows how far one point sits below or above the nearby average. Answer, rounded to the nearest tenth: 0.1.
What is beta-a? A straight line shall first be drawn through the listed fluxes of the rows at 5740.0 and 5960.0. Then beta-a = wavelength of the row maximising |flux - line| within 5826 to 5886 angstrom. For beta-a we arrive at 5884.0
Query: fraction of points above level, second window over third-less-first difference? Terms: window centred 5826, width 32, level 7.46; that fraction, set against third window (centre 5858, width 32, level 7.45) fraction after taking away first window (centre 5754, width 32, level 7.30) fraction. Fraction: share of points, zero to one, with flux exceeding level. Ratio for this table -1.7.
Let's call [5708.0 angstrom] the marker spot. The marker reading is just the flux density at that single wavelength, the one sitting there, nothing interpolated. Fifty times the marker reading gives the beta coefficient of 352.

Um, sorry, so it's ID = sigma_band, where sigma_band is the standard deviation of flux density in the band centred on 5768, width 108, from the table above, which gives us 0.21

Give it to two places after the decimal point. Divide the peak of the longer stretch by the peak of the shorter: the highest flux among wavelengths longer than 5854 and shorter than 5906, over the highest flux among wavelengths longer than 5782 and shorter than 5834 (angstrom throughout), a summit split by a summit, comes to 0.98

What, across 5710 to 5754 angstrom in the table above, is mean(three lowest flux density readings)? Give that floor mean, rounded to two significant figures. 7.2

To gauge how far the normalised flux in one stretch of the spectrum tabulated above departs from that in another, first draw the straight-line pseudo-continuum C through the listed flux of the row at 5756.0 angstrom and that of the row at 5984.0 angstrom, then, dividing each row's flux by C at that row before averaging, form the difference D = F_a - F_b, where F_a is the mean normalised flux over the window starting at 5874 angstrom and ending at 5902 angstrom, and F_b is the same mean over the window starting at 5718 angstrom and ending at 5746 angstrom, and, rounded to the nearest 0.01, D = -0.07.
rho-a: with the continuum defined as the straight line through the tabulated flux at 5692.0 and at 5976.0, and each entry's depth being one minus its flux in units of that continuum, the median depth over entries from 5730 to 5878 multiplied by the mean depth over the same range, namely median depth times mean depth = 0.0011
